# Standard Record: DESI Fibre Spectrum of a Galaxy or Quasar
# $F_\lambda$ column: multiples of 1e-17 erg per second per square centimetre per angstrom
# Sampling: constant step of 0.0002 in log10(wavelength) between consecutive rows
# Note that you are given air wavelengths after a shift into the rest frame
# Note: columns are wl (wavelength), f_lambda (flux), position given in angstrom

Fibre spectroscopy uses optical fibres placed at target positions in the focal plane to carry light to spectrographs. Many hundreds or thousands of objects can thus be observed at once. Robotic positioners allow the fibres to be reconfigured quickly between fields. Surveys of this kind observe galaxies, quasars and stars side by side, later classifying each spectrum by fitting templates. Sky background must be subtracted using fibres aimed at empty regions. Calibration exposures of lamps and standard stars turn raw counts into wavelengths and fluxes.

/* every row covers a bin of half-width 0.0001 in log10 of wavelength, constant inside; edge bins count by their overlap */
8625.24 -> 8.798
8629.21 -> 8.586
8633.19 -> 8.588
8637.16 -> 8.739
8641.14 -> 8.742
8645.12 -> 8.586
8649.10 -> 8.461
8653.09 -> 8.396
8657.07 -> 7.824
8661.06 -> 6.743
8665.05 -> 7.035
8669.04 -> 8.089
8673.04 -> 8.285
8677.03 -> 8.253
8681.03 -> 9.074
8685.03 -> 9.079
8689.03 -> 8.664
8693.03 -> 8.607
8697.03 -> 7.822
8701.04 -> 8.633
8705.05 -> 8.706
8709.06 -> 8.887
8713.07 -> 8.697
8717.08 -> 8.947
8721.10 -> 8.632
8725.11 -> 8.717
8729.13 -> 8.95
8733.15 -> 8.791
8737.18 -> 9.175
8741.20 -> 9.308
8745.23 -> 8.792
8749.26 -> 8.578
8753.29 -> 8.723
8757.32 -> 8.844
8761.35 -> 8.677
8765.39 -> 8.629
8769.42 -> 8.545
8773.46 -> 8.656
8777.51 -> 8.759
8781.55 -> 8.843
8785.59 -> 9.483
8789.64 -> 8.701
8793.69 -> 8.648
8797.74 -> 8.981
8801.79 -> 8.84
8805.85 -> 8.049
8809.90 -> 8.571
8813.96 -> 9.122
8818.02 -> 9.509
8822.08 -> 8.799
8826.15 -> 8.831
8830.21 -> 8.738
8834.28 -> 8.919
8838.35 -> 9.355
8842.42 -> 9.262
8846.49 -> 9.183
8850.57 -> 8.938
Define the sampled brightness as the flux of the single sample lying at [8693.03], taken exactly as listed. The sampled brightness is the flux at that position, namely 8.607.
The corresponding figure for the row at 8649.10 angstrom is 8.461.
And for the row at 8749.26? 8.578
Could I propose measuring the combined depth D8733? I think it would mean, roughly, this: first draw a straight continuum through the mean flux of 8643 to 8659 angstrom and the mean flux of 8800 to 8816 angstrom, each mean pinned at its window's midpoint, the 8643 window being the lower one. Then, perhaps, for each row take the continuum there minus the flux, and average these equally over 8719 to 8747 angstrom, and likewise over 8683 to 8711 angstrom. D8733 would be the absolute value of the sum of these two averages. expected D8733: 0.6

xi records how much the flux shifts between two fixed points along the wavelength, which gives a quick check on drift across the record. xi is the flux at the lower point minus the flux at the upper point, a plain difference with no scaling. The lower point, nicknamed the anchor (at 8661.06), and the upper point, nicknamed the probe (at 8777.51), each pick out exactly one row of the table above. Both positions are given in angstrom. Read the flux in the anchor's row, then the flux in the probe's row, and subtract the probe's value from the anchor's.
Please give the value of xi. -2.0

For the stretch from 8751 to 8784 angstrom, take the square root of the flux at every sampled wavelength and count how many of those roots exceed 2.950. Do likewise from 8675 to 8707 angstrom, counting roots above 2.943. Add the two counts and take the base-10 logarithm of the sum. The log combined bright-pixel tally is 0.90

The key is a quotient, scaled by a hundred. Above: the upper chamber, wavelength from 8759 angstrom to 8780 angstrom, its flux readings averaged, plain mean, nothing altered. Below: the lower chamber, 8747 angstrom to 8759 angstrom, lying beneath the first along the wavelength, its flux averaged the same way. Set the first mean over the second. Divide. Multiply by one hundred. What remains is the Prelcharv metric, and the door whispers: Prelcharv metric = 99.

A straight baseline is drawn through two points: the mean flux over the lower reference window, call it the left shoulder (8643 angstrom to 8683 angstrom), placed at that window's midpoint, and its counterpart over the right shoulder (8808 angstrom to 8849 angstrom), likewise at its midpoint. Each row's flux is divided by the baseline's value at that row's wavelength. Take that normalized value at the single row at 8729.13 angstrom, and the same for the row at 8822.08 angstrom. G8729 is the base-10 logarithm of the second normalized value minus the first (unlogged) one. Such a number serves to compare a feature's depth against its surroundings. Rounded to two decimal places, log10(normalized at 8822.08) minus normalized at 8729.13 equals -1.07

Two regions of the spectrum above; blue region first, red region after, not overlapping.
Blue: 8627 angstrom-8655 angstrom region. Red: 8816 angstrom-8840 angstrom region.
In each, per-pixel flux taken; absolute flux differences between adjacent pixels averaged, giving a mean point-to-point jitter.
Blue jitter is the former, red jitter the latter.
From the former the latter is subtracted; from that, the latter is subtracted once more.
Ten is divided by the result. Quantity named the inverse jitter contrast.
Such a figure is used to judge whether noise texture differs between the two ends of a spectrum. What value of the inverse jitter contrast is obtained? -20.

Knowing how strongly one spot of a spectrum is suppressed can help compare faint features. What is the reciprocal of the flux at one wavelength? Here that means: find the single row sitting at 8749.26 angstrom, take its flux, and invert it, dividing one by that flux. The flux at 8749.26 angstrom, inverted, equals 0.117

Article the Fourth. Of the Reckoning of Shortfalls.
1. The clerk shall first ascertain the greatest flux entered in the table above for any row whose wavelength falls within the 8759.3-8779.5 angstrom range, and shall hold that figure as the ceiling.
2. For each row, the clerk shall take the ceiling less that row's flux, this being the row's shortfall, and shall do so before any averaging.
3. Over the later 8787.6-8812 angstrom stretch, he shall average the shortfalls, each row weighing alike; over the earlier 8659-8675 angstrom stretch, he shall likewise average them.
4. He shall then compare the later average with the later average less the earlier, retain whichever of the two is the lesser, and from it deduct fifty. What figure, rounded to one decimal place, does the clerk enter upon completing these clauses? -51.1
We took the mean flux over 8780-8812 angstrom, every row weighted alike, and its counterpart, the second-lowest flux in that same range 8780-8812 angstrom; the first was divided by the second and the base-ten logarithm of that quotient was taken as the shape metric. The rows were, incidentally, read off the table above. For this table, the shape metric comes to 0.010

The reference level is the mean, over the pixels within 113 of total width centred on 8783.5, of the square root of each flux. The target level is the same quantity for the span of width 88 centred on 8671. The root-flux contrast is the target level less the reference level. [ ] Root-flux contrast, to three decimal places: -0.080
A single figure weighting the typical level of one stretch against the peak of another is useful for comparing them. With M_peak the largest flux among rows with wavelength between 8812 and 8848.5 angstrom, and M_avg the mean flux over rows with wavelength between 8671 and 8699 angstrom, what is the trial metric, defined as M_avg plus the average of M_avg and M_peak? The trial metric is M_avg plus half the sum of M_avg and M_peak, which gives 17.57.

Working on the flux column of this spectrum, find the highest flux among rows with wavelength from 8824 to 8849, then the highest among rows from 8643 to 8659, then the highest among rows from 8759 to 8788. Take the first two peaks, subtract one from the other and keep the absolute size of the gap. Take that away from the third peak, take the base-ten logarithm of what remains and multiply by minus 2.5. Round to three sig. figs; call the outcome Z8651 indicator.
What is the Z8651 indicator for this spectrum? -2.35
